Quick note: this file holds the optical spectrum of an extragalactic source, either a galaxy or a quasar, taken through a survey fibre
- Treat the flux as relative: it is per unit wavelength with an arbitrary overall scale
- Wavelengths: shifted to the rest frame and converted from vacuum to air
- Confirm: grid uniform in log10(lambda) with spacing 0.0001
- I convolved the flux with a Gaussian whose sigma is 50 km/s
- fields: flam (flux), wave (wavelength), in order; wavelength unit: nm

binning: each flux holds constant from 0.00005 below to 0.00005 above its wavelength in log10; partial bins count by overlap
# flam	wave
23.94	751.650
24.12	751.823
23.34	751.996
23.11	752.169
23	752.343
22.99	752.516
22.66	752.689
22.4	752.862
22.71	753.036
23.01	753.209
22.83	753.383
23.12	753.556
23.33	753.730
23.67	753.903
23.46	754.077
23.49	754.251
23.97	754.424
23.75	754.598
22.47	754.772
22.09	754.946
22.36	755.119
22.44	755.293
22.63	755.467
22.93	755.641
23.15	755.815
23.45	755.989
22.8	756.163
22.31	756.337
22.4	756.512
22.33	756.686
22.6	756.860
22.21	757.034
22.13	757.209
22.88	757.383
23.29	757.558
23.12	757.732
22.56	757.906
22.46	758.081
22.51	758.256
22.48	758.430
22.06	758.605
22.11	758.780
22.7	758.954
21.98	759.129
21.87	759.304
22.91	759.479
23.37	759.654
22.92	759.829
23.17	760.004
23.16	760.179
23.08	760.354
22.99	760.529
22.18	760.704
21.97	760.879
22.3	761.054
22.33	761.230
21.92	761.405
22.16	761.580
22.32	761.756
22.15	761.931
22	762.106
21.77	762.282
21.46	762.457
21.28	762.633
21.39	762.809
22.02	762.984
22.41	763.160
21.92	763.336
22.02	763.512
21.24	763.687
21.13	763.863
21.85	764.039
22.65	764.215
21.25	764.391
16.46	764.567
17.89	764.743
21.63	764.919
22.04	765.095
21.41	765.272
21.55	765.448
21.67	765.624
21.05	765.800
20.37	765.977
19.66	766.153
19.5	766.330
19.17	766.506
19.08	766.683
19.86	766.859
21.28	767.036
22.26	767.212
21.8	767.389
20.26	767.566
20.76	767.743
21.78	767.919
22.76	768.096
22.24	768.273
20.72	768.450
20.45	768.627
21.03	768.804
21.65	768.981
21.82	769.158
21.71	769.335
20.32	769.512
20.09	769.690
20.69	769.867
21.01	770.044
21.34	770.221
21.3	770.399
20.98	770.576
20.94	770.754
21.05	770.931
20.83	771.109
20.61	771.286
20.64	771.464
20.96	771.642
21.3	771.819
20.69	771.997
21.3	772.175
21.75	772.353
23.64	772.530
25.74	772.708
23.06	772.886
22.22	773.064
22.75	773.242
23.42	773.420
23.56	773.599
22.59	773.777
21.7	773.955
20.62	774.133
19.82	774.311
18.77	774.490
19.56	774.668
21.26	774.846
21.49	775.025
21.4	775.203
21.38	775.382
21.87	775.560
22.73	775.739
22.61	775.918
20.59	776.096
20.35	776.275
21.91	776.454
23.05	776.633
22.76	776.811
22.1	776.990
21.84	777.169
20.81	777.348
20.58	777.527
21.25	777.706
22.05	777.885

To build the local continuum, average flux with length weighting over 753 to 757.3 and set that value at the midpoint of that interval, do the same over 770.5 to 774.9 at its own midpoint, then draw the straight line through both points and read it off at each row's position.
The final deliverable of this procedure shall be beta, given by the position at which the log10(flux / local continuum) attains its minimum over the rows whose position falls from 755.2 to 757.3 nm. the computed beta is 757.209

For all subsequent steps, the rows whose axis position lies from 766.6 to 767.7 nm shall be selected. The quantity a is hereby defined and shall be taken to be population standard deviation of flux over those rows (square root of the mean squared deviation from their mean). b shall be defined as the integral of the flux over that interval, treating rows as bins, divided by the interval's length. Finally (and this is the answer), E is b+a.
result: 21.9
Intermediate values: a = 1.12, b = 20.8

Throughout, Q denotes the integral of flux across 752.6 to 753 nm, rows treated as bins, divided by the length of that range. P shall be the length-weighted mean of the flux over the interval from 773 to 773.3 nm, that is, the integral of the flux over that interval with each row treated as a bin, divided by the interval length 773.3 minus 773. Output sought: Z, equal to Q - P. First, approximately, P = 22.5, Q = 22.6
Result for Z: 0.1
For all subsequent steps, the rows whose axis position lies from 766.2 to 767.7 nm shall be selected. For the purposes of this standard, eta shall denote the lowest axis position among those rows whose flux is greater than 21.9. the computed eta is 767.212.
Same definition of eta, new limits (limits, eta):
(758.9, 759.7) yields 758.954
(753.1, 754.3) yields 753.209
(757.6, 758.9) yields 757.732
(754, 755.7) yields 754.077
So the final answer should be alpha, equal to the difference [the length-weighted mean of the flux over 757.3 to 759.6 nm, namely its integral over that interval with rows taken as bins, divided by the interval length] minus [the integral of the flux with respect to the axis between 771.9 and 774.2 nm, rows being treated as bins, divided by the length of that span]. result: 0.0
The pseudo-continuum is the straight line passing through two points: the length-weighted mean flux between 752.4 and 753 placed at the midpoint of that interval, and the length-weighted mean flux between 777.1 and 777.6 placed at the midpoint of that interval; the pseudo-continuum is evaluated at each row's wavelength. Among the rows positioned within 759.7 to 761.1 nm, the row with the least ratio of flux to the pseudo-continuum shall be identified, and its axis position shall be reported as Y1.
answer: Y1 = 760.879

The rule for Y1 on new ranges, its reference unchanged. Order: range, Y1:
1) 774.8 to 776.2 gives 776.096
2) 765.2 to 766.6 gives 766.506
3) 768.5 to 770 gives 769.690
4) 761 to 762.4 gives 762.282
